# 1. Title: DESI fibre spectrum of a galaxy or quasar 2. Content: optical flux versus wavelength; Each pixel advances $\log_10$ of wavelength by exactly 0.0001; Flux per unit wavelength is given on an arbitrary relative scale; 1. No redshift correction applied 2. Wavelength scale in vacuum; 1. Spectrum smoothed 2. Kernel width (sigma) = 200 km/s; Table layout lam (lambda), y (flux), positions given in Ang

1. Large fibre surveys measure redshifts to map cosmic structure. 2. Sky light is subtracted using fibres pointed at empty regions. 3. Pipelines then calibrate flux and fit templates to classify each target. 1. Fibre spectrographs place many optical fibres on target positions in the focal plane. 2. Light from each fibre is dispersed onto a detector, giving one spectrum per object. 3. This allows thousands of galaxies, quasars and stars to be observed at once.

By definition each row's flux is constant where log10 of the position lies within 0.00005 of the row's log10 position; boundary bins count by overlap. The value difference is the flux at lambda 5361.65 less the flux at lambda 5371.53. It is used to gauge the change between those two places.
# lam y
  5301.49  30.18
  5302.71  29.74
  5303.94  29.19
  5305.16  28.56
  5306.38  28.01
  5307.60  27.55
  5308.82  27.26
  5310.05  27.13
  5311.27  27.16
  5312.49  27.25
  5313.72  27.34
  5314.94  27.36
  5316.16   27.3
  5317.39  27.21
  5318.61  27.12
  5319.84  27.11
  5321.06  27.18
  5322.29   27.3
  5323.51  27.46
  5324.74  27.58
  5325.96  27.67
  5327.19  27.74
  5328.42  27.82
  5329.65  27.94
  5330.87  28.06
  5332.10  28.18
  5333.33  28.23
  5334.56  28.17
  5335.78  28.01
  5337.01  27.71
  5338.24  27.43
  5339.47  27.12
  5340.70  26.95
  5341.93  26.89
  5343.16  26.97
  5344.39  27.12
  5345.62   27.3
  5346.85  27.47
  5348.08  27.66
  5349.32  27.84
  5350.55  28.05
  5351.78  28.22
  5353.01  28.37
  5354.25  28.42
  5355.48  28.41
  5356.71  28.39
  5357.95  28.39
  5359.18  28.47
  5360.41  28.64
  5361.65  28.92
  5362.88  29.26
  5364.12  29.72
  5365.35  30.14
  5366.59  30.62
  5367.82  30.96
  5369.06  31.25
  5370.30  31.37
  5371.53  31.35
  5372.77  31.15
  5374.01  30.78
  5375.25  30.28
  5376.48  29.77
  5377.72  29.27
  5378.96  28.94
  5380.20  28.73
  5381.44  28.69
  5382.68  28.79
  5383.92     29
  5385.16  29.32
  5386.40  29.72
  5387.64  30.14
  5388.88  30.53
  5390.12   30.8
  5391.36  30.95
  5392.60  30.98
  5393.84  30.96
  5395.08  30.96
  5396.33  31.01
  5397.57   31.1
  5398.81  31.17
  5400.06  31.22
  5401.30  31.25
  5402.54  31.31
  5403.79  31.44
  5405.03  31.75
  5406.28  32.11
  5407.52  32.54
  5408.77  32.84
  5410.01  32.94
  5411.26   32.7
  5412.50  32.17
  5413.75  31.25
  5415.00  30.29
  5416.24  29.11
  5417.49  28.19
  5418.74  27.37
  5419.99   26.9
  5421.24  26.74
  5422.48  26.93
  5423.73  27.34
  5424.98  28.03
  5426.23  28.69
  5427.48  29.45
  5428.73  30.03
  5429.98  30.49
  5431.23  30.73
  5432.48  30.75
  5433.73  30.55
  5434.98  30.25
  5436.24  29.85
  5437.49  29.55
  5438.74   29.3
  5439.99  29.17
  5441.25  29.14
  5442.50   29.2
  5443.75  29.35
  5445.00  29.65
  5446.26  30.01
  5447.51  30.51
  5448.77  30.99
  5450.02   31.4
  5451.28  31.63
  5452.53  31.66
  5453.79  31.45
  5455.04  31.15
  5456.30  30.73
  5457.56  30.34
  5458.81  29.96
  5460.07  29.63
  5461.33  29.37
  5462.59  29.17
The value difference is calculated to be -2.4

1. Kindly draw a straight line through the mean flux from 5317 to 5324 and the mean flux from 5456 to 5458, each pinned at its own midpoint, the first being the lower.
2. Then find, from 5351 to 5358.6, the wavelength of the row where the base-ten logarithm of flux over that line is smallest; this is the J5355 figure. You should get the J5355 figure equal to 5351.78 Ang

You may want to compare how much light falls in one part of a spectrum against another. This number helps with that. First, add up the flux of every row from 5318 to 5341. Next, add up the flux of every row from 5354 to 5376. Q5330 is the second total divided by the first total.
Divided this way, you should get 1.0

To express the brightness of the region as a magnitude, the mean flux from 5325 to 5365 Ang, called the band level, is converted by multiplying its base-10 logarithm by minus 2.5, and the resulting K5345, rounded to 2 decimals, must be -3.62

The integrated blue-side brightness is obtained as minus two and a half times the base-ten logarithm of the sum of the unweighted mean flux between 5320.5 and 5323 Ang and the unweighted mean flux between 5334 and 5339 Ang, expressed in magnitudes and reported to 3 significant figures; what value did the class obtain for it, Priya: -4.35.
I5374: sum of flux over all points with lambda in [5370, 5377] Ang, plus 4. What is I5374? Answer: 189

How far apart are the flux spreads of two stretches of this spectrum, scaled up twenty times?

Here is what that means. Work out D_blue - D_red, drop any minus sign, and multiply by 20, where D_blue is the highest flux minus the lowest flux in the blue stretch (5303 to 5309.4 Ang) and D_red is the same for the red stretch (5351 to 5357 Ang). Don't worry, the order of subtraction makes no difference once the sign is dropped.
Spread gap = 35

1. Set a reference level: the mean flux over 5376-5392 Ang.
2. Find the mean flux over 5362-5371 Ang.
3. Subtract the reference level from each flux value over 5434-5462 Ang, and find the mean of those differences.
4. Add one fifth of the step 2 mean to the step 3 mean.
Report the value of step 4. 6.7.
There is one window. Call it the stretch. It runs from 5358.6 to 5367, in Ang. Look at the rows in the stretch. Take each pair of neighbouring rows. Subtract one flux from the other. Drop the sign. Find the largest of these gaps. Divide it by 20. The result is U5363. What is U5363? 0.0240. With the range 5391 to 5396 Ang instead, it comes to 0.0015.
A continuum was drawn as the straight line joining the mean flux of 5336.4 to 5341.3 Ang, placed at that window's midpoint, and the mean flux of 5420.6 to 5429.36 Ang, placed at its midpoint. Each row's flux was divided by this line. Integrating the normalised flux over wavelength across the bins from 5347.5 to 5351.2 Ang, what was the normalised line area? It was 4 Ang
